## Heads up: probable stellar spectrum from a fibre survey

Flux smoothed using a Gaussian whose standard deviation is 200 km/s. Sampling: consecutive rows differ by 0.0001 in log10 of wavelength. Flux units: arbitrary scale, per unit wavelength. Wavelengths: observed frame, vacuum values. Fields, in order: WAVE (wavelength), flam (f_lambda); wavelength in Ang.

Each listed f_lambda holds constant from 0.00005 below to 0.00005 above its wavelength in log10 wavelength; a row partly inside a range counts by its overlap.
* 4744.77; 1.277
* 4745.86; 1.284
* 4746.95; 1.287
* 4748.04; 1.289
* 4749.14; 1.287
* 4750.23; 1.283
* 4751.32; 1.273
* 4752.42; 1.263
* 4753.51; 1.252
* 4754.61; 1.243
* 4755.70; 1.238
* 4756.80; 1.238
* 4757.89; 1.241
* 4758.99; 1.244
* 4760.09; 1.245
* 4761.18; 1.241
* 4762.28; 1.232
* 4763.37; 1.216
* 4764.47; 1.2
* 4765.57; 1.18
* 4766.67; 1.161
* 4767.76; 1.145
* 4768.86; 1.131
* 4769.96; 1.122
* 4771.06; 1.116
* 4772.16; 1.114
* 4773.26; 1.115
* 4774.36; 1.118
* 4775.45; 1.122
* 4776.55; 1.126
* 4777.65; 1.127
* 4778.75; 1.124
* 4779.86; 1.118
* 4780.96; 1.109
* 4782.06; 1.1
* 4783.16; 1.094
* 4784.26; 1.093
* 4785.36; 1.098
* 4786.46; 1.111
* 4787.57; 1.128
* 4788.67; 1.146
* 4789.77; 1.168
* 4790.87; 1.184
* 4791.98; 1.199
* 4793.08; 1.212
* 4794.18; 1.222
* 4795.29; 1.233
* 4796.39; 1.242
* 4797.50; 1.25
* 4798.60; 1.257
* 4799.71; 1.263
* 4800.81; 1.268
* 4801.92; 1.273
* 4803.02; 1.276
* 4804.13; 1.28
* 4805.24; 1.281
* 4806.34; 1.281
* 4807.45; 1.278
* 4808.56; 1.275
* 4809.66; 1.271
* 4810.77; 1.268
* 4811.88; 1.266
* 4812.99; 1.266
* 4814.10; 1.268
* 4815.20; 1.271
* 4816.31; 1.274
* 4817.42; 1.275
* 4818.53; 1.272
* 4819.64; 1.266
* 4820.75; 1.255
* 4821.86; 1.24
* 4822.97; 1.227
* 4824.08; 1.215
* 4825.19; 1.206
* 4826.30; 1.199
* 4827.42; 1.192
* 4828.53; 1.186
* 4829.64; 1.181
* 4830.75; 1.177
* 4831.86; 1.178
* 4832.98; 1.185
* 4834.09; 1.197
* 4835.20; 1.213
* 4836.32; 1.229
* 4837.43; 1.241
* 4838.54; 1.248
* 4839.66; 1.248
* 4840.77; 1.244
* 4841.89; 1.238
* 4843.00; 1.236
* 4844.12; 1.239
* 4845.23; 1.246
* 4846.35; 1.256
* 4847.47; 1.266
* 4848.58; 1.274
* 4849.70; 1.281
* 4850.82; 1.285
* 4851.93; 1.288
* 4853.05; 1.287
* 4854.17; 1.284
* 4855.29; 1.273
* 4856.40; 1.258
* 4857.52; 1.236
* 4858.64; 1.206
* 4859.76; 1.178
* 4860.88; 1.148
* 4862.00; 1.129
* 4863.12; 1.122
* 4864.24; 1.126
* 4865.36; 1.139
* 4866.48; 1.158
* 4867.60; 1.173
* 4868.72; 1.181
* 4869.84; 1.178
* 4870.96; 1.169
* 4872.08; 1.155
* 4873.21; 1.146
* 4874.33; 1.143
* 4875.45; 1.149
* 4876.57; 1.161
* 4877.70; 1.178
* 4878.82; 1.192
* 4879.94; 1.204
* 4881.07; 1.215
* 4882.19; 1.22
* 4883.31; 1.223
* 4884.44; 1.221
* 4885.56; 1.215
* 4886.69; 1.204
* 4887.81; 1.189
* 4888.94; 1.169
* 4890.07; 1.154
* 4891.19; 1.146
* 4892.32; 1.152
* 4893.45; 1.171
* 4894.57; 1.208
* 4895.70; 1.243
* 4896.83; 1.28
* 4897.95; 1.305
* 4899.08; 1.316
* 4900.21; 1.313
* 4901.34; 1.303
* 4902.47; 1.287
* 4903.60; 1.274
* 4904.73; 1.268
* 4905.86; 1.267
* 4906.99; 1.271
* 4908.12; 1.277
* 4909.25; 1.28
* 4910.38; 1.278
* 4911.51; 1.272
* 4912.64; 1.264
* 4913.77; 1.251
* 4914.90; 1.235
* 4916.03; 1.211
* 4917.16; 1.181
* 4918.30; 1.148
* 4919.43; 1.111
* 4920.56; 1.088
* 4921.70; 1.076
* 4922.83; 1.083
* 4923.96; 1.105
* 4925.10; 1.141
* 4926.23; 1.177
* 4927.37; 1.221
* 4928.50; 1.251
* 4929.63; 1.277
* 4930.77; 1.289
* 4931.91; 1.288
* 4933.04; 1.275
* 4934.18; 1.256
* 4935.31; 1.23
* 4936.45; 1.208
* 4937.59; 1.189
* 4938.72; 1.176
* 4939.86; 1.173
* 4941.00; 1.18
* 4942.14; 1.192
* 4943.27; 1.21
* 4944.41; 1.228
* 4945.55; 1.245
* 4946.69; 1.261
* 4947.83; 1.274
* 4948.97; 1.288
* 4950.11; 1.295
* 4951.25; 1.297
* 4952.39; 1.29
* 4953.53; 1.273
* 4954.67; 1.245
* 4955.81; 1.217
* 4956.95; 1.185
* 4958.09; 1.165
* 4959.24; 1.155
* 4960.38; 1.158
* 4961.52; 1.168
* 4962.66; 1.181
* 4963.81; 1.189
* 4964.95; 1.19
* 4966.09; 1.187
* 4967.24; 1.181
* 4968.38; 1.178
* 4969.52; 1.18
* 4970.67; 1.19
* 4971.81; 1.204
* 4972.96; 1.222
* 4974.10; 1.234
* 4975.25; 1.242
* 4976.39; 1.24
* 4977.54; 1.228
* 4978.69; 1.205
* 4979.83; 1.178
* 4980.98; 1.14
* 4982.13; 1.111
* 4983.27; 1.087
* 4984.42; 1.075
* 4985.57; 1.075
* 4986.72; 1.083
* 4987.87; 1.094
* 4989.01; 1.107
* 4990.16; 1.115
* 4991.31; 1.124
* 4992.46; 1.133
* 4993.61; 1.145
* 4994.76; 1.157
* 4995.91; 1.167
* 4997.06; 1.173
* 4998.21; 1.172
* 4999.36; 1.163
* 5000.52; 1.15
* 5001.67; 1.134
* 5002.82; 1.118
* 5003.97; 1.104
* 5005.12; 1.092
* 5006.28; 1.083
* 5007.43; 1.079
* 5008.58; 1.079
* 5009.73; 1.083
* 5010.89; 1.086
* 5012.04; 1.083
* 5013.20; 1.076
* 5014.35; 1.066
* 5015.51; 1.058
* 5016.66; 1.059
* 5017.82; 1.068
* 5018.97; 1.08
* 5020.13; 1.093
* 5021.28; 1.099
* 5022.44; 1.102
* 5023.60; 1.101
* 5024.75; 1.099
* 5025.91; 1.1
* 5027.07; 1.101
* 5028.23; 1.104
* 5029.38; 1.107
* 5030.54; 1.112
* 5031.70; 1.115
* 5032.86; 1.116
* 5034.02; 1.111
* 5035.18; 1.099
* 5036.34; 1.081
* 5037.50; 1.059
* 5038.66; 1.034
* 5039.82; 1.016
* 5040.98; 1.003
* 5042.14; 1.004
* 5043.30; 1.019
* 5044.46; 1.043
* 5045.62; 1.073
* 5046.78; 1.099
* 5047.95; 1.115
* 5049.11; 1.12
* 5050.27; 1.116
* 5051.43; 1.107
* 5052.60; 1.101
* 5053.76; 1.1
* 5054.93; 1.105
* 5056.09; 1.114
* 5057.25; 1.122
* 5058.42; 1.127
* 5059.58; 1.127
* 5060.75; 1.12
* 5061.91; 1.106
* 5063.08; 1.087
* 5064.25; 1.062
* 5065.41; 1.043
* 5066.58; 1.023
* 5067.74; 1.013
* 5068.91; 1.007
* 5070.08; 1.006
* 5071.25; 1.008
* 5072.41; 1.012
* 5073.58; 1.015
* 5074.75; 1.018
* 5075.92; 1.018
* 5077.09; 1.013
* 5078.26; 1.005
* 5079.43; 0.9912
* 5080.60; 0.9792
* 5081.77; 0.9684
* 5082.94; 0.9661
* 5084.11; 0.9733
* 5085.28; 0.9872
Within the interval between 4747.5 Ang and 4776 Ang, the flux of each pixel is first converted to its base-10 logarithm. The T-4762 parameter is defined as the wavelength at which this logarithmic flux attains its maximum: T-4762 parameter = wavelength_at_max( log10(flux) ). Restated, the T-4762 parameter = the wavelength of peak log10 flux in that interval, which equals 4748.04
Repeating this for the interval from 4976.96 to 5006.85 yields 4977.54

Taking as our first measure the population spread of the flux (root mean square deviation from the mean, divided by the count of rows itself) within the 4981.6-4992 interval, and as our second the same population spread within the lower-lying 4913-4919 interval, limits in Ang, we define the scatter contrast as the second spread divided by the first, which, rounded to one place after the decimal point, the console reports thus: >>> 2.2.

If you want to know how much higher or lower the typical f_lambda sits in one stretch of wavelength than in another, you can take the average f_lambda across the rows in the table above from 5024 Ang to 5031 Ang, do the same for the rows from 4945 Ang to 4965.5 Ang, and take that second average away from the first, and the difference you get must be -0.12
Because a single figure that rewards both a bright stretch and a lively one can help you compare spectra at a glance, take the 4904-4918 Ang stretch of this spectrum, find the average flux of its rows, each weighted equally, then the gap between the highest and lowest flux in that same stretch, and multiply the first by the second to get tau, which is 0.12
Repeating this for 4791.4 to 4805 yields 0.10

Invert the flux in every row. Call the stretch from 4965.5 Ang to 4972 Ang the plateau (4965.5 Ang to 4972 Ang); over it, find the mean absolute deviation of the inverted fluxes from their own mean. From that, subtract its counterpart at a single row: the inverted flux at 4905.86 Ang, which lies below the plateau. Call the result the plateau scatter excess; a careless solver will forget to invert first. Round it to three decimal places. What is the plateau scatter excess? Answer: -0.784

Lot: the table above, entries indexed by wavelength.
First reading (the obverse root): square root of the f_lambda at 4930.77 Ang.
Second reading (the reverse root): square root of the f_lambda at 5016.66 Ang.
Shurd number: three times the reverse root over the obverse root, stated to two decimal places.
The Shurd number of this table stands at 2.72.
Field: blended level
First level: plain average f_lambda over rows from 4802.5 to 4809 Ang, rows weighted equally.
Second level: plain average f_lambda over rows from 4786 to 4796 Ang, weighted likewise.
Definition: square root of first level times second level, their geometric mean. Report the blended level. 1.23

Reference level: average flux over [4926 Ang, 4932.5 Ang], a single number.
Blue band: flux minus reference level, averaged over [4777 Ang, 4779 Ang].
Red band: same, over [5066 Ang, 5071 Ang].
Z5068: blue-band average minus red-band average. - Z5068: 0.11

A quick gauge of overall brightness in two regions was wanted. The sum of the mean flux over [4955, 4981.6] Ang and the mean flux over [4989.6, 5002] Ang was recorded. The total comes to 2.34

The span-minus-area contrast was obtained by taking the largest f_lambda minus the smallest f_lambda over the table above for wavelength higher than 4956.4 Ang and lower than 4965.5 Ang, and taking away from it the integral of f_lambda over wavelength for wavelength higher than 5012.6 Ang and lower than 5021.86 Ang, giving -9.9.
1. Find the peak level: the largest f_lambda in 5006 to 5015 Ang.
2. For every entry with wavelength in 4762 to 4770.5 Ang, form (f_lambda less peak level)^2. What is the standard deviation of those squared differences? 0.007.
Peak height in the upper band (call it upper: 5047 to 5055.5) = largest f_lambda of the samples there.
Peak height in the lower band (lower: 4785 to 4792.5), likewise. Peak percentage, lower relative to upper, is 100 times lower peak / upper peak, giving 107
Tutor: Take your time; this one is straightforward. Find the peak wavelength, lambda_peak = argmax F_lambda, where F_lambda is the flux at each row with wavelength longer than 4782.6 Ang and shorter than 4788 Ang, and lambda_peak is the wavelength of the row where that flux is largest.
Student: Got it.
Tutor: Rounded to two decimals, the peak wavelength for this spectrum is 4787.57 Ang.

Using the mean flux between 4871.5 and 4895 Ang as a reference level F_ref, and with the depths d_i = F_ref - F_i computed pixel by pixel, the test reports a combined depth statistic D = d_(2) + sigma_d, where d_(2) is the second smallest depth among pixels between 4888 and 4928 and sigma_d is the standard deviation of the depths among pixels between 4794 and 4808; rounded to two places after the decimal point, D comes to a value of -0.11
